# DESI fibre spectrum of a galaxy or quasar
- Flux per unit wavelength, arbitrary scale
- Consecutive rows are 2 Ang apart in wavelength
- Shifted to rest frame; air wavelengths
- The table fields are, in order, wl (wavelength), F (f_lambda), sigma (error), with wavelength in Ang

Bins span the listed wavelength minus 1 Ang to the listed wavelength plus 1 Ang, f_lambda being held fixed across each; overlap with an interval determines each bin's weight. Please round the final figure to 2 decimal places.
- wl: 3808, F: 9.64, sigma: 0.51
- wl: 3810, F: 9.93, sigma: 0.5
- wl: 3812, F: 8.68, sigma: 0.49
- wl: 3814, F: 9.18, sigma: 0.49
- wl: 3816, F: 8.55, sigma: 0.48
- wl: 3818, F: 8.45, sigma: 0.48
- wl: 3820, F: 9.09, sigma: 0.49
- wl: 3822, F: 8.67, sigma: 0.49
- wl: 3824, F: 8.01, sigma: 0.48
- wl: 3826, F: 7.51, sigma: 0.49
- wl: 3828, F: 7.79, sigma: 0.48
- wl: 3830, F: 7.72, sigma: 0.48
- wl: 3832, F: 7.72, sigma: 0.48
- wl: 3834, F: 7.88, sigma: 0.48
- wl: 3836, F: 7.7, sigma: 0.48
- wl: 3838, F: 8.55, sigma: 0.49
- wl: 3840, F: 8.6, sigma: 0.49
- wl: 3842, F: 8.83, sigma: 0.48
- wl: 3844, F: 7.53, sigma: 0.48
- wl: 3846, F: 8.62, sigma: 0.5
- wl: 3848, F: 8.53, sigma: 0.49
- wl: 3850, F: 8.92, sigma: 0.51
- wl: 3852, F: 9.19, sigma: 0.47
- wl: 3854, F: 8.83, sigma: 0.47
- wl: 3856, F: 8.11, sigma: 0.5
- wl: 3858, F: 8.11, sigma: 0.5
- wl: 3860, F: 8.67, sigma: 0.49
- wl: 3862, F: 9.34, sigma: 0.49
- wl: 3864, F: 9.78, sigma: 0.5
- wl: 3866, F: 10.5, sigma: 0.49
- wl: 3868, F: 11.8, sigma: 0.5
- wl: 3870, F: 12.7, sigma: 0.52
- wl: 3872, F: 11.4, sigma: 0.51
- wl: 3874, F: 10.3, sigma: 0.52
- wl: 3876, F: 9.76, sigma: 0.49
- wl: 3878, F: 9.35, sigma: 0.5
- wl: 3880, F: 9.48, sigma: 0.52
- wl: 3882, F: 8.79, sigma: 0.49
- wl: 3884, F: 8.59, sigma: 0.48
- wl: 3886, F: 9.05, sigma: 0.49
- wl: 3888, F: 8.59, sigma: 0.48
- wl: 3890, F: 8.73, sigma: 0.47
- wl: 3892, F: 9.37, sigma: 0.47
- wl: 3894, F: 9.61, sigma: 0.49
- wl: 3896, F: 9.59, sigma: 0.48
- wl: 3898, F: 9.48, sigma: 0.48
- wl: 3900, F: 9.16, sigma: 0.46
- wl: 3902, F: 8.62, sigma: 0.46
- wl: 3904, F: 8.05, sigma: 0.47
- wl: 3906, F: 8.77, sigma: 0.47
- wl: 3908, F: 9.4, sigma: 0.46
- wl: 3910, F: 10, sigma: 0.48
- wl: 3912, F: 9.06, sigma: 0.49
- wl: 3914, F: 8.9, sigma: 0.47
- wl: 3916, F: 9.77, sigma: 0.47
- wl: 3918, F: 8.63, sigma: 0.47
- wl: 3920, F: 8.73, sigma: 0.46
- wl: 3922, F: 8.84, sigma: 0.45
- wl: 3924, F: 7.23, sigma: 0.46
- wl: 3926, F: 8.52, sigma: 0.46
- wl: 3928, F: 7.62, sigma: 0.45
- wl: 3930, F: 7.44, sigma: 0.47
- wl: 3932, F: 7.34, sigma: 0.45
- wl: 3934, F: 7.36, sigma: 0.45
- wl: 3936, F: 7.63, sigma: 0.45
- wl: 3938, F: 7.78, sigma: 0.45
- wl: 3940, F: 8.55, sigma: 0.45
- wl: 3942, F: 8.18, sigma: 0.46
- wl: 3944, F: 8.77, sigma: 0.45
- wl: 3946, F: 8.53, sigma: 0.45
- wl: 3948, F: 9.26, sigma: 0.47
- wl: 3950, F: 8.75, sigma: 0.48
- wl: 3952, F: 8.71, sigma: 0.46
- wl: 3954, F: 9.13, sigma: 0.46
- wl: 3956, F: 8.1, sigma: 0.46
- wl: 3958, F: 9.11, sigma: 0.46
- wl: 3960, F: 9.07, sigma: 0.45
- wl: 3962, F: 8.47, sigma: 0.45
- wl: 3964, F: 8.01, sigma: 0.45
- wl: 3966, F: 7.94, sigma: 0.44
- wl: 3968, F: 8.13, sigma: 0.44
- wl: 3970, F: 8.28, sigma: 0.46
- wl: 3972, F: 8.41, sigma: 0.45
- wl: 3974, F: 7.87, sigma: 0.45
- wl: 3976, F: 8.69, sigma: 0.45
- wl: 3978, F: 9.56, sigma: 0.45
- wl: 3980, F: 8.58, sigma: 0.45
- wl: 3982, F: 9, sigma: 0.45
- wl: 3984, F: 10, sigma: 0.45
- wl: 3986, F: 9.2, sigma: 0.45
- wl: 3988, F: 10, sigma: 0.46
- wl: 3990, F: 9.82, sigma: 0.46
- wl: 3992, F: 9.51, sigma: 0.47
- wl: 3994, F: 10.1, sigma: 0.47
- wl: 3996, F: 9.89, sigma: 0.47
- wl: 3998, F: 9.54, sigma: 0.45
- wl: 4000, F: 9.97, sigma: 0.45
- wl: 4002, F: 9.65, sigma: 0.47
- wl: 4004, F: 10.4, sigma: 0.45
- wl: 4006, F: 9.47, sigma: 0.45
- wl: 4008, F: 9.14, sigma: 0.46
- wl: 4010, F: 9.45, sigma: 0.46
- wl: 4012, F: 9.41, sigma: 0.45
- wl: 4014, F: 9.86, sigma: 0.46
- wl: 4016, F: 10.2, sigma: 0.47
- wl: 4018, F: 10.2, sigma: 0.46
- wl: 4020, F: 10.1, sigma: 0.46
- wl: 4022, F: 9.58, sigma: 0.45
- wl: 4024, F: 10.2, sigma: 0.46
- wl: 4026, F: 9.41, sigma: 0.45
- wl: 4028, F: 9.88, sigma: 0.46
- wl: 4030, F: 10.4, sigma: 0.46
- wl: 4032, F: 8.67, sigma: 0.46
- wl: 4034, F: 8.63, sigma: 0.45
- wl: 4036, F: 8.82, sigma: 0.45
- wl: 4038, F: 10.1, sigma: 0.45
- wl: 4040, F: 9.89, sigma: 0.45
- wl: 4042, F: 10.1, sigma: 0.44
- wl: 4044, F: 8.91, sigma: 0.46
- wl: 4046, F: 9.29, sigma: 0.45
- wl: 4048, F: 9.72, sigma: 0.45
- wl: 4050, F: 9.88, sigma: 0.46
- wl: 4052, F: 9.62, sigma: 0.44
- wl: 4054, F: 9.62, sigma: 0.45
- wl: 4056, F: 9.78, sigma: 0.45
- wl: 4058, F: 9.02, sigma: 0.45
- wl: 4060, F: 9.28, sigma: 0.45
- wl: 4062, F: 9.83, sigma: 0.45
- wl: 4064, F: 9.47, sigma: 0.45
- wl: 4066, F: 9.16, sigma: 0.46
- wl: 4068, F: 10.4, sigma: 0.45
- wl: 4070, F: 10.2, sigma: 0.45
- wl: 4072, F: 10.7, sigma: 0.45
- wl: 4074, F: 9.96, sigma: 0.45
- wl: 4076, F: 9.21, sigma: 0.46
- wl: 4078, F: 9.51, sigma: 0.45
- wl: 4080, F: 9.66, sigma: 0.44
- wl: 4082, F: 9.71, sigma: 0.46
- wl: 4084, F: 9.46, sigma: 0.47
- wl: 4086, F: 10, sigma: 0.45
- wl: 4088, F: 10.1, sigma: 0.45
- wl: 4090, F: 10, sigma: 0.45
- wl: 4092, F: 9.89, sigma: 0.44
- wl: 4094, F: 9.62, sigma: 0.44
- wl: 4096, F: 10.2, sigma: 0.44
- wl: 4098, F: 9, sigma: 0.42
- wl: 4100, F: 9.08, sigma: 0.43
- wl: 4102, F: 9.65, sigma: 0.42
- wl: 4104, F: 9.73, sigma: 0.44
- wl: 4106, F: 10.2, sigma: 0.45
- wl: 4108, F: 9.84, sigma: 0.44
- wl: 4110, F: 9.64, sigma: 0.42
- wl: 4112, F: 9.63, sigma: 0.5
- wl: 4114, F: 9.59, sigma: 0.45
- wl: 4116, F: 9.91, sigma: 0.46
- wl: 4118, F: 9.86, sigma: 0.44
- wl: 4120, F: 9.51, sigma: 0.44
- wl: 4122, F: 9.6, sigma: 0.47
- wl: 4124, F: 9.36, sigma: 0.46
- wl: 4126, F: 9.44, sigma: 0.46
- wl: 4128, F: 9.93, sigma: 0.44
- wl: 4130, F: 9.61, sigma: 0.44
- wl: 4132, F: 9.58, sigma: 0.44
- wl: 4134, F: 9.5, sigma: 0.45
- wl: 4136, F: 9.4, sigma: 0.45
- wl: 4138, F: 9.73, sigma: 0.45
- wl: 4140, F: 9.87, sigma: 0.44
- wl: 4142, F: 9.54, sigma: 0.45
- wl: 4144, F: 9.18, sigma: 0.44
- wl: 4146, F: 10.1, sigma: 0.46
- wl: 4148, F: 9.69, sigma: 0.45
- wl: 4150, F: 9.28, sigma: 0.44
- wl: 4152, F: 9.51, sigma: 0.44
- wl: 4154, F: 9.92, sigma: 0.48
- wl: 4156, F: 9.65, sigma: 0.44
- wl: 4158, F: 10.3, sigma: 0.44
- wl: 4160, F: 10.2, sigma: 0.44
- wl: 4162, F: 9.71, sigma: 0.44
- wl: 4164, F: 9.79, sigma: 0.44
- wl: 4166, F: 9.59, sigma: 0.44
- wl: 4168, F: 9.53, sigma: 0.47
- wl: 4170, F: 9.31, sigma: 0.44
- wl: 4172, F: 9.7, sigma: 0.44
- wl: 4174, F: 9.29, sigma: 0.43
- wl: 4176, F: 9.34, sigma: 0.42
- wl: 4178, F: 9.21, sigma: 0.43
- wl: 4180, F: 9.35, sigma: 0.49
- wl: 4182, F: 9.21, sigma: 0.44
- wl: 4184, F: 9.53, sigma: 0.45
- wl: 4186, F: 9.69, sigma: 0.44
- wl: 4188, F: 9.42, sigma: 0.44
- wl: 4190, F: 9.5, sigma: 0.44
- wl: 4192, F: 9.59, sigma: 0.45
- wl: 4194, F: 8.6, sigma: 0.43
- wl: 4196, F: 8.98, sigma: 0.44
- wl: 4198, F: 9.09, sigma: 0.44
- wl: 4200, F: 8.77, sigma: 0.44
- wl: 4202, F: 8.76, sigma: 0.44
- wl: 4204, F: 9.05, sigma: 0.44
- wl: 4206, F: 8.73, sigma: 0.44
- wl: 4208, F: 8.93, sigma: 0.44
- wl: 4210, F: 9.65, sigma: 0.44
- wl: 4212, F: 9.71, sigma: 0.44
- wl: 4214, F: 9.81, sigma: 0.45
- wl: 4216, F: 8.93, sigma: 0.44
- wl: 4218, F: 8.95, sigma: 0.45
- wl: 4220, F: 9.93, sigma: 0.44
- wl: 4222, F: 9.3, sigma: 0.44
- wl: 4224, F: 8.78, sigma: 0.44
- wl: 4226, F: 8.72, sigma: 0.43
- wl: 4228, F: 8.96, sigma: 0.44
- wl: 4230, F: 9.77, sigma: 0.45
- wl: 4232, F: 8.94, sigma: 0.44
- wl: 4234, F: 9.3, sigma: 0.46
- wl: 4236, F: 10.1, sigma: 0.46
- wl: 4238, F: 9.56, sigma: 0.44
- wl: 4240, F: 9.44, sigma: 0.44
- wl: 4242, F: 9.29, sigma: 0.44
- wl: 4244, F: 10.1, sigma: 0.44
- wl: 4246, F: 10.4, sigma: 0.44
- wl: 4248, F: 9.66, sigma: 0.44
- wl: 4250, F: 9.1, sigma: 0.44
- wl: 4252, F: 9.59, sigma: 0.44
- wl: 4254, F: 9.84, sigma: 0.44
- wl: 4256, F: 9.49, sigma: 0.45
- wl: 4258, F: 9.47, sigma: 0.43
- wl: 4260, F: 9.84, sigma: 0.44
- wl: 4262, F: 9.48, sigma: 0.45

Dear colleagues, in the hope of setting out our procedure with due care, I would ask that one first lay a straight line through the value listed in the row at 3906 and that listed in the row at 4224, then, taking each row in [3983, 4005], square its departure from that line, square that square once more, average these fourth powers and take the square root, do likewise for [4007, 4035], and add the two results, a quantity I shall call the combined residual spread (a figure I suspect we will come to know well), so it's 2.75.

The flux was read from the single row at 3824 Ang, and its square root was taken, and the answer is 2.83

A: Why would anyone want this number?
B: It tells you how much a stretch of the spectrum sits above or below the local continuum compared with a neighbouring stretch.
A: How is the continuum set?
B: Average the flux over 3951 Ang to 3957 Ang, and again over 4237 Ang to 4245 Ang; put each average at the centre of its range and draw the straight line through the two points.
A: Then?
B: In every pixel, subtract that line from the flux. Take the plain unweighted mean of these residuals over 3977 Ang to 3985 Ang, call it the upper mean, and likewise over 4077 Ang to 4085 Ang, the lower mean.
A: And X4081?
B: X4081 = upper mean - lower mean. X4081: 0.03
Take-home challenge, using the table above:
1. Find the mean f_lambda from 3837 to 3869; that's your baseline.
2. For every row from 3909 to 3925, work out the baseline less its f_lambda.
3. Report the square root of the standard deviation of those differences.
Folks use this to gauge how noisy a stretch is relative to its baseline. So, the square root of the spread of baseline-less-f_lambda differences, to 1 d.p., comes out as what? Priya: 0.9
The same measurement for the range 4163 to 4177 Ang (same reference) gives 0.4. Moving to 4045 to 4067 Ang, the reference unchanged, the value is 0.5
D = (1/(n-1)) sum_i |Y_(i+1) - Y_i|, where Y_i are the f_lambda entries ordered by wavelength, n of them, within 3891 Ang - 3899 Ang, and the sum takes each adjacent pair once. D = 0.1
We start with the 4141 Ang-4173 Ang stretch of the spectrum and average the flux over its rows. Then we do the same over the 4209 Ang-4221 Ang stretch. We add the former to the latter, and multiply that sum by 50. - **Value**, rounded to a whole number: 959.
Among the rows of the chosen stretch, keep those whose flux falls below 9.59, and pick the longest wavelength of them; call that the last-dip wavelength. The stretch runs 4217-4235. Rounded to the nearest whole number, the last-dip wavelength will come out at 4234 Ang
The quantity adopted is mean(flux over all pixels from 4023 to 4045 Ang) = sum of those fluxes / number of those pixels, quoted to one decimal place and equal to 9.5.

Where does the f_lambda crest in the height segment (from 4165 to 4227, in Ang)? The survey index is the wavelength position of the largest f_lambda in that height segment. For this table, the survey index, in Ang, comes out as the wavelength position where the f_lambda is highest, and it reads 4220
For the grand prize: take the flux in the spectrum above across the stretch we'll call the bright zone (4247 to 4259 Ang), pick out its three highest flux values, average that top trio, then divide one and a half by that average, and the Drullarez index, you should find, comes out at 0.155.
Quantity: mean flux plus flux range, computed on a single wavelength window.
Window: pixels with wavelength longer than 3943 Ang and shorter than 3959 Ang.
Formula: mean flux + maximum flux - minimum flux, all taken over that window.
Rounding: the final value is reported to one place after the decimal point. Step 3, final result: 10.0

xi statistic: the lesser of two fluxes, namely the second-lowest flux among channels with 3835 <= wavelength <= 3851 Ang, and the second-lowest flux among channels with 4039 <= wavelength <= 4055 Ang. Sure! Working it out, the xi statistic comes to 7.7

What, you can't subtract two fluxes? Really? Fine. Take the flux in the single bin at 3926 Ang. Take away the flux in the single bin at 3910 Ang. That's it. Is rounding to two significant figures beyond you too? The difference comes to -1.5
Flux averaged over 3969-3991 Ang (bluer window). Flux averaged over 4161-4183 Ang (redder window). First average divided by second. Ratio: 0.96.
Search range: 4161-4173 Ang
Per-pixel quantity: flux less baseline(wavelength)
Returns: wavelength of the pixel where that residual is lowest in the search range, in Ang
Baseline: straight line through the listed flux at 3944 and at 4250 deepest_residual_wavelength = 4170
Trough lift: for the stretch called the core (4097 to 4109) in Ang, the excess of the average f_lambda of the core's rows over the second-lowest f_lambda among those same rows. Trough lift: 0.5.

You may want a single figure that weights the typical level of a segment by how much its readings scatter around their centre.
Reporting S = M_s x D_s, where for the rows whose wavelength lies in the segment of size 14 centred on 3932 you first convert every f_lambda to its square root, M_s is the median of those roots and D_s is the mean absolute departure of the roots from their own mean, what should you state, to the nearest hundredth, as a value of 0.13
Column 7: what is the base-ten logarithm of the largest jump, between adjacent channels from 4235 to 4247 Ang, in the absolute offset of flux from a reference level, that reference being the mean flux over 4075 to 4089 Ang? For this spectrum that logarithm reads -0.48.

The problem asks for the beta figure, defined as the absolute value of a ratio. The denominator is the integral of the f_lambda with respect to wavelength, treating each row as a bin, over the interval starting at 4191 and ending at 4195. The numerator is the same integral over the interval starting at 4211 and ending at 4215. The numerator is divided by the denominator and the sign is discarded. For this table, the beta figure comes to 1.07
